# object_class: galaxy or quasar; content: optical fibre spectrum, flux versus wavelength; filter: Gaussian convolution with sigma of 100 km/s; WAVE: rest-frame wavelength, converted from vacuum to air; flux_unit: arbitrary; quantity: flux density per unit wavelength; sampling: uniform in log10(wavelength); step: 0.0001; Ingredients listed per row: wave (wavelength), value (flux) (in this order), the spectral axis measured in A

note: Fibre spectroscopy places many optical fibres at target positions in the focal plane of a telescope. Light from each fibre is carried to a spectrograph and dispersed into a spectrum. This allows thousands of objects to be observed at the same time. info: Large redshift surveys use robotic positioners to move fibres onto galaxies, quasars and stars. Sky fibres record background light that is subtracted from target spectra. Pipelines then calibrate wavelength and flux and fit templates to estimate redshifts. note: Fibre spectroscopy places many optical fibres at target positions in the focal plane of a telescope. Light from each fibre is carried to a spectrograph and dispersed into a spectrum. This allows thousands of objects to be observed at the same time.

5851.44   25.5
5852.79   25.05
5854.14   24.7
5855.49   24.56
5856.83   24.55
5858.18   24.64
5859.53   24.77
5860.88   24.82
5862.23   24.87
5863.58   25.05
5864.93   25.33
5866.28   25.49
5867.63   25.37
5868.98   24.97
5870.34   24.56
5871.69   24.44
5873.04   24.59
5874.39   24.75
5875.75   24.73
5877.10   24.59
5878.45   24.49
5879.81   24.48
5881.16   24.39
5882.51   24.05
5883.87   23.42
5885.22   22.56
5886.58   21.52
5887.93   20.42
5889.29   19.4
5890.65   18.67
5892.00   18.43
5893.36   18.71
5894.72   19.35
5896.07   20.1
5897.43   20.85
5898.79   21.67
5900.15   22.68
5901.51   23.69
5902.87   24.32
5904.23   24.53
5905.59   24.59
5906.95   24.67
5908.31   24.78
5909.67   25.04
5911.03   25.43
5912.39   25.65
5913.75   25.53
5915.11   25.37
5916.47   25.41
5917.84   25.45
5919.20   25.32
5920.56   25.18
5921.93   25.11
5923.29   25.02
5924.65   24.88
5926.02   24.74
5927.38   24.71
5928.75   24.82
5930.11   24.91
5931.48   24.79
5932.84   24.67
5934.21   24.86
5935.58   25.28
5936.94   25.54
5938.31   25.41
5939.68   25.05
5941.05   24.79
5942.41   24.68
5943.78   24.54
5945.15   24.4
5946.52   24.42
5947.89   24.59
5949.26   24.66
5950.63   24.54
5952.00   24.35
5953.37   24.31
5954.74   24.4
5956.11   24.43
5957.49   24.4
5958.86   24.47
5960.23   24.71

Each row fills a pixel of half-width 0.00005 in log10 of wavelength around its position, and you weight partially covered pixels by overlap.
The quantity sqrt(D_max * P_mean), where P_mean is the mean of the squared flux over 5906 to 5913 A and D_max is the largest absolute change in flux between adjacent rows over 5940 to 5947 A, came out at 9.4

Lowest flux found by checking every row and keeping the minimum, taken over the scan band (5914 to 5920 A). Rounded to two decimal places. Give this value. 25.32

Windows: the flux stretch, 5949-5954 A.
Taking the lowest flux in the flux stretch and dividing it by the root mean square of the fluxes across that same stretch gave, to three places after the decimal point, 0.994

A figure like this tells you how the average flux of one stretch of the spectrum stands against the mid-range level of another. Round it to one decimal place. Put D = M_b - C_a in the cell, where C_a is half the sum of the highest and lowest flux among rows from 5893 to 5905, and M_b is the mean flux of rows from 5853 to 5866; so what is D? 3.2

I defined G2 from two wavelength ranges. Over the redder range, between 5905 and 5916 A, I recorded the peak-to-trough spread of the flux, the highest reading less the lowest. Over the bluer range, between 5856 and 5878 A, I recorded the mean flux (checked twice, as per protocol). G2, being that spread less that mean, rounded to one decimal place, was -23.8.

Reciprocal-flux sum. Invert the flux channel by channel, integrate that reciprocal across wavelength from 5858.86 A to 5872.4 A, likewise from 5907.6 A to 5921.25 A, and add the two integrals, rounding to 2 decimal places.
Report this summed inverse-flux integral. 1.08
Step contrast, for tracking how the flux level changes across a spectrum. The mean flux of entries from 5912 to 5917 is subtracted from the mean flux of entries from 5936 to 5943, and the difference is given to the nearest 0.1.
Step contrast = -0.4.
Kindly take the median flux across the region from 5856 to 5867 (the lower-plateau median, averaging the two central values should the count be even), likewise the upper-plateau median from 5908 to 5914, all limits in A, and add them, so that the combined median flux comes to 50.3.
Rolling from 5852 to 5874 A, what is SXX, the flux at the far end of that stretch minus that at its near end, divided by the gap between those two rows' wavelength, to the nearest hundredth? -0.02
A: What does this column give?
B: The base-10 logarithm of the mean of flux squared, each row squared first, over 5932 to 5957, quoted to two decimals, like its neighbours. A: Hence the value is 2.79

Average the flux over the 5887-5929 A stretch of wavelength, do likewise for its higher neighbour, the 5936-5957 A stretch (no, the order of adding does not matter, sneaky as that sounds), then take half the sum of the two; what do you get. 24.0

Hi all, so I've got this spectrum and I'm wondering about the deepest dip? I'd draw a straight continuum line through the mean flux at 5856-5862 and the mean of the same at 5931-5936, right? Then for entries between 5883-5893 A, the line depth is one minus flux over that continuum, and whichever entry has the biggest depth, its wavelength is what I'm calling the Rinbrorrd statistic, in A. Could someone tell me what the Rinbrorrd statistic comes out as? 5892.00 A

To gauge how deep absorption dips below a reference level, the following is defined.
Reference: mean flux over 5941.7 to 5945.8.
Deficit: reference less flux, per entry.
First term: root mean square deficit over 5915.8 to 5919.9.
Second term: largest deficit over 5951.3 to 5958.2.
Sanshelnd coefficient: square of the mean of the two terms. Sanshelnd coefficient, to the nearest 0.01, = 0.29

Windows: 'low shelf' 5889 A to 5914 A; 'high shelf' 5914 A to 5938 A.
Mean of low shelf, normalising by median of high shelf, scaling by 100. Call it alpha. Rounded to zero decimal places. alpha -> 90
